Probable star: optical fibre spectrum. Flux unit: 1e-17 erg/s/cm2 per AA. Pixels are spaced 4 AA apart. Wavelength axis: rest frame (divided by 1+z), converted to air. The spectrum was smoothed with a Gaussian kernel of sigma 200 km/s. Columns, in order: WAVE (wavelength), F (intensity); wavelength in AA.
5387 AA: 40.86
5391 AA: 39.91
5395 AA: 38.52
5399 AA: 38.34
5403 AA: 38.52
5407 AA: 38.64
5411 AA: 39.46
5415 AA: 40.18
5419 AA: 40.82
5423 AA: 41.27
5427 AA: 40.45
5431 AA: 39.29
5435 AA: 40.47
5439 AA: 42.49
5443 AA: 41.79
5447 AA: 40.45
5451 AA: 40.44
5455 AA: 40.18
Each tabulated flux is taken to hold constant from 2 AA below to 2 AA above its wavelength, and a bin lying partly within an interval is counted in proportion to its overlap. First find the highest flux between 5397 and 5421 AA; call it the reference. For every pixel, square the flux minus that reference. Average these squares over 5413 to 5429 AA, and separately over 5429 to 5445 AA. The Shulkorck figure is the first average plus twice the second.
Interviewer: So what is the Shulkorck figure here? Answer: 3.3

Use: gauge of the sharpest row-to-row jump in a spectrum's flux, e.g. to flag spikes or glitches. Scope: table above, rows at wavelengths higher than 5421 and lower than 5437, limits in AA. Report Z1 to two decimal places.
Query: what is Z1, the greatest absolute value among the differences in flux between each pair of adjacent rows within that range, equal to 1.18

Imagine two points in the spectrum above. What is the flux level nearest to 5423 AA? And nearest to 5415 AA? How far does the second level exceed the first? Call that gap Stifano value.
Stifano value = -1.1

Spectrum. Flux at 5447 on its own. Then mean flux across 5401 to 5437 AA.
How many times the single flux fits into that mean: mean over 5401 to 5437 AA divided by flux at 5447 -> 0.99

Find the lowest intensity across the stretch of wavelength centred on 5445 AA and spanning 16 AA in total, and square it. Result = 1635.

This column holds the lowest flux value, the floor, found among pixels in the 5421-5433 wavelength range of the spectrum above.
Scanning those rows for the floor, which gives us 39.29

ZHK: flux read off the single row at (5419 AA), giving 40.82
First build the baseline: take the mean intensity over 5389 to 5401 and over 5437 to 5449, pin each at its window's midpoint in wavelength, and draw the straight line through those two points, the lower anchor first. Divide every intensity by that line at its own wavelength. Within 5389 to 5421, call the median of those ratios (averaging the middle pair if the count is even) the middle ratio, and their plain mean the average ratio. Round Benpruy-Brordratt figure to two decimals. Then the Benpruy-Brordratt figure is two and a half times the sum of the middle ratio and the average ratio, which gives 4.96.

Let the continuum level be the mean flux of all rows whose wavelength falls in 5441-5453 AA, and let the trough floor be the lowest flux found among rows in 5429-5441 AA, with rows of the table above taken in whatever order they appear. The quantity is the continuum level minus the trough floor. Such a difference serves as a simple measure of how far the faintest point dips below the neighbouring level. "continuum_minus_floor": 1.6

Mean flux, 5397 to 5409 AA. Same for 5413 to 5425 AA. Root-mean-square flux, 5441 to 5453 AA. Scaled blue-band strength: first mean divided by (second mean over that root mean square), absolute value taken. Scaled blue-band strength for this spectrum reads 38.6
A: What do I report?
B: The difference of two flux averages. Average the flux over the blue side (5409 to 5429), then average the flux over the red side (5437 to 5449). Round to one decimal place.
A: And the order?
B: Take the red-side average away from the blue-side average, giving -1.1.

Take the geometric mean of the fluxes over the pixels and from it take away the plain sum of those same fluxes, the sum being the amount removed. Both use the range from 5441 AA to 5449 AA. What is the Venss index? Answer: -41.1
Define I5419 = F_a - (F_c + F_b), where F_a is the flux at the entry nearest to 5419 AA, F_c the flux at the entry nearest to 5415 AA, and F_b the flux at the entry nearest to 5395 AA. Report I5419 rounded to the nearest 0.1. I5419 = -37.9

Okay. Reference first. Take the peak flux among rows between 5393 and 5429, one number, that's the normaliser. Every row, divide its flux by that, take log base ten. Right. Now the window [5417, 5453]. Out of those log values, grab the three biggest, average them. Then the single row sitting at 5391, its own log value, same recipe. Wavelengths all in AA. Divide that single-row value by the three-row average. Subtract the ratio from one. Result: 3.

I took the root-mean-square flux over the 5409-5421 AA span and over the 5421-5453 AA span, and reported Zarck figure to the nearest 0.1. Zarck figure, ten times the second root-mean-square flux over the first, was 10.2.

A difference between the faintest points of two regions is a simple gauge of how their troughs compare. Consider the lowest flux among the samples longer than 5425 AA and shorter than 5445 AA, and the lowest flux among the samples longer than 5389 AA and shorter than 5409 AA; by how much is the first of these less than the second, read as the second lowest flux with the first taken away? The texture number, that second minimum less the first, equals -0.95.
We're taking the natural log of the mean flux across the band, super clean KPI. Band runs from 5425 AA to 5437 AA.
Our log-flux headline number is 3.69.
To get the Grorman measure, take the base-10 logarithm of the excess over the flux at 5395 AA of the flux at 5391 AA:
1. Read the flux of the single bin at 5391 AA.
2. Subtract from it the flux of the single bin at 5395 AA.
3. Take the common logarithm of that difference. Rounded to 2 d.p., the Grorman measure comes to 0.14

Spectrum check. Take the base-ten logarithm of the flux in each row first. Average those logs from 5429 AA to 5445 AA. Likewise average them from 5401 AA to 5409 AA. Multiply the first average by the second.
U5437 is 2.56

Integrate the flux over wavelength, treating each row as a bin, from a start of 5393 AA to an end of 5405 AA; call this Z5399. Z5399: 462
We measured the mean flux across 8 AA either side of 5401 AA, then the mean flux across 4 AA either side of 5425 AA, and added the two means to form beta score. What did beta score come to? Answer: 79.4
